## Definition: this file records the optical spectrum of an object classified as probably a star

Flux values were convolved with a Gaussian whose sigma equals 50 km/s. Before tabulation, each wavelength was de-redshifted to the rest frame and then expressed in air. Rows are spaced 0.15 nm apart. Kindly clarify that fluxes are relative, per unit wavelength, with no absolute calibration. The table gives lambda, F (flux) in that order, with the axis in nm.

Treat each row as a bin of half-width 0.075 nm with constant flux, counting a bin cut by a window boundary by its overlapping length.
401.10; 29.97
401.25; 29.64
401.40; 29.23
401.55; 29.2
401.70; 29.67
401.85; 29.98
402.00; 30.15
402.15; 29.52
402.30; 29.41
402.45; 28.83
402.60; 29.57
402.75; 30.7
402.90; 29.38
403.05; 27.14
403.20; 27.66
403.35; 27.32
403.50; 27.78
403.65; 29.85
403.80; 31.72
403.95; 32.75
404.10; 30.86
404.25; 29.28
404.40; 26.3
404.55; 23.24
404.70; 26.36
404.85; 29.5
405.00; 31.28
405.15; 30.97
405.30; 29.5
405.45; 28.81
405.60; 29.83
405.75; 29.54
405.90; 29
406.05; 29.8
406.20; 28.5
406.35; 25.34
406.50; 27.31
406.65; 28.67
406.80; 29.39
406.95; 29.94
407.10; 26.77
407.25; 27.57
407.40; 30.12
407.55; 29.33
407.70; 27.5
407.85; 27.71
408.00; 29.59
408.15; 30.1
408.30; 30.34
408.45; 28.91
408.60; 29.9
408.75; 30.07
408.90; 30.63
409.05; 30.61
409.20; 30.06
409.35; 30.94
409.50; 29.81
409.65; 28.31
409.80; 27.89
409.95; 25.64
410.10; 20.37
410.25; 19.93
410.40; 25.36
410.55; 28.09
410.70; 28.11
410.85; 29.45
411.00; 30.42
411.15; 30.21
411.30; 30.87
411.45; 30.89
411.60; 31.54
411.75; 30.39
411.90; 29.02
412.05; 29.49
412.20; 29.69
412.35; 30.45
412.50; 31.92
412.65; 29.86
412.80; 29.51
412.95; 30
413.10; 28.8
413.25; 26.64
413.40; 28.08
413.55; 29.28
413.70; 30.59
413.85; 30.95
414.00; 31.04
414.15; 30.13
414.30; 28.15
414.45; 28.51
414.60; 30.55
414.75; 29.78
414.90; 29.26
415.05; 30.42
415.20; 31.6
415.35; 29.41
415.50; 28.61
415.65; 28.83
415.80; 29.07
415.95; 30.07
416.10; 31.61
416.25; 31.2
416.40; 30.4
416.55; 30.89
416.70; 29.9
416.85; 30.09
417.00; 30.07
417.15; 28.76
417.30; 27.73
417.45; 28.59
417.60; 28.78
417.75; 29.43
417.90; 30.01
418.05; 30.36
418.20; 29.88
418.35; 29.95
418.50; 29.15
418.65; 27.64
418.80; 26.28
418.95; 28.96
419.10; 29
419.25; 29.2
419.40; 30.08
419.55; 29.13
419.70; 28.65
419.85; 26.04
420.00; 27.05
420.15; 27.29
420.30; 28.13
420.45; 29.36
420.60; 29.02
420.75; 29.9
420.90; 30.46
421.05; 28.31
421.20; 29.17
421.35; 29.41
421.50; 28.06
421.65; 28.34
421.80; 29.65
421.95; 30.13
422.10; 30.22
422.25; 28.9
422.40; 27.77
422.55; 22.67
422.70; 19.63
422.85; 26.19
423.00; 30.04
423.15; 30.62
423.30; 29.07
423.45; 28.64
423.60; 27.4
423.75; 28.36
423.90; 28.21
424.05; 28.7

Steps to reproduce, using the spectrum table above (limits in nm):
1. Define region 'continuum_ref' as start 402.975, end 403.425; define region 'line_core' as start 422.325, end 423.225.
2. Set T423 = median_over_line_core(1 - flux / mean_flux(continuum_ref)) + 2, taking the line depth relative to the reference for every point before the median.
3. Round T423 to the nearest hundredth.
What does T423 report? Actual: 2.01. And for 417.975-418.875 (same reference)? 1.92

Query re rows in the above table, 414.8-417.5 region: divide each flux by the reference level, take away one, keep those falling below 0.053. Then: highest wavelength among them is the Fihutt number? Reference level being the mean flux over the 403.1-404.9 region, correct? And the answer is 417.45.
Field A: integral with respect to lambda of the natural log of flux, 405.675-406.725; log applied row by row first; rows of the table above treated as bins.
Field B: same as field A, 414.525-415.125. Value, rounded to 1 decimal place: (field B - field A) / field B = -0.7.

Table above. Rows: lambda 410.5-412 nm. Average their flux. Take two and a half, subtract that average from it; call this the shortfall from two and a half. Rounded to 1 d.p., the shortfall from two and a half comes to -27.4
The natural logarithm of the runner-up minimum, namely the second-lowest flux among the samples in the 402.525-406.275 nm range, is 3.27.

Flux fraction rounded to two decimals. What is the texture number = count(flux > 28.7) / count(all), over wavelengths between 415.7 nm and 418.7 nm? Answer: 0.85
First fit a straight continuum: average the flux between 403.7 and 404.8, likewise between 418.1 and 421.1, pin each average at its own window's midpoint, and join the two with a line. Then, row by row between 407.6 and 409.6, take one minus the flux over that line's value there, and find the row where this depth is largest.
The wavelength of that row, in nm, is 407.70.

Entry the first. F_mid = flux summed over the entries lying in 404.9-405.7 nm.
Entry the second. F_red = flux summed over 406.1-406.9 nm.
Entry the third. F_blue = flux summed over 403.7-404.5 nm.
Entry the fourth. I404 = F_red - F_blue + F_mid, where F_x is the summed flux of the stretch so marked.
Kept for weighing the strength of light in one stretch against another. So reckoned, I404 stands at 139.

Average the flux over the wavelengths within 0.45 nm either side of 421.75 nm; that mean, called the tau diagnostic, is 29.3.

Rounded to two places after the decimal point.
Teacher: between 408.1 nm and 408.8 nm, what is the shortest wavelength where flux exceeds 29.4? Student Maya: 408.15 nm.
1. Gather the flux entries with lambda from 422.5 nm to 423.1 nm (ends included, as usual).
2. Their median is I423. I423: 24.4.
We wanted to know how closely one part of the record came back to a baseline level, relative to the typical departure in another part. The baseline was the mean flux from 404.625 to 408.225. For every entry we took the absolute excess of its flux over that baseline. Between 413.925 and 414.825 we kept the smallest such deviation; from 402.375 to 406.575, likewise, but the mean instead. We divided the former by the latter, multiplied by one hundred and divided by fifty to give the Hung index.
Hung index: 0.44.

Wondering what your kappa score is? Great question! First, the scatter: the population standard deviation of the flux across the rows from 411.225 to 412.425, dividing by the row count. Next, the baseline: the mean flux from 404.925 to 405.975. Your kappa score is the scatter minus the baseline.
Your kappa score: -29.1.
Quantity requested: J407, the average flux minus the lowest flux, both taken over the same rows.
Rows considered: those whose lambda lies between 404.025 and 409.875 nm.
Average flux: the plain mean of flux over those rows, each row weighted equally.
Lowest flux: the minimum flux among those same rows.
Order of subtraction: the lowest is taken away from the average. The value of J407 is 5.7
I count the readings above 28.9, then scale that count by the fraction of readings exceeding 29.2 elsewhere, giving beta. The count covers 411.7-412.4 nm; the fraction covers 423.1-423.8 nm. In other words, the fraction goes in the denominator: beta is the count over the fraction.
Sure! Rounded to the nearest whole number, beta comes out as 25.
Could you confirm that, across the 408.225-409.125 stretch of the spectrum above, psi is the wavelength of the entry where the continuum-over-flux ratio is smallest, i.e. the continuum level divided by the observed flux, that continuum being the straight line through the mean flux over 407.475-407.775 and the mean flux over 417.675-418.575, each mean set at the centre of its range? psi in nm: 408.90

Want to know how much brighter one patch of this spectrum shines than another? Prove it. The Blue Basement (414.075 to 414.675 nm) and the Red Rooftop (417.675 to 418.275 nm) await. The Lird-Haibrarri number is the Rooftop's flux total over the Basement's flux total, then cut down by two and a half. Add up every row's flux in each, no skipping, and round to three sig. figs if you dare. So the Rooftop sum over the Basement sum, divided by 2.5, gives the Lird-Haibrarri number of 0.408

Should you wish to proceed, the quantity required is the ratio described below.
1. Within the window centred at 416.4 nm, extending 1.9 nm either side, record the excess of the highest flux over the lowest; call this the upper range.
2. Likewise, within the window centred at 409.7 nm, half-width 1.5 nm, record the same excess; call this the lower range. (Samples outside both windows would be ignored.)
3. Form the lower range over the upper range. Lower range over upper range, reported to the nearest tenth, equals 2.8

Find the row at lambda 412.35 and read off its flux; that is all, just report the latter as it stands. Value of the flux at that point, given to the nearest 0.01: 30.45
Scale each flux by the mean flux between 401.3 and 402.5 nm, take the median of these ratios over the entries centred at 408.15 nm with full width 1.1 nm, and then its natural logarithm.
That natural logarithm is 0.00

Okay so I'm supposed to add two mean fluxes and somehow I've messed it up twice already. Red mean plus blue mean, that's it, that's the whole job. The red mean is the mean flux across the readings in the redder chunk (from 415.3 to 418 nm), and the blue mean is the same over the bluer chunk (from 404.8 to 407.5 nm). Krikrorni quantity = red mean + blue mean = 58.6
